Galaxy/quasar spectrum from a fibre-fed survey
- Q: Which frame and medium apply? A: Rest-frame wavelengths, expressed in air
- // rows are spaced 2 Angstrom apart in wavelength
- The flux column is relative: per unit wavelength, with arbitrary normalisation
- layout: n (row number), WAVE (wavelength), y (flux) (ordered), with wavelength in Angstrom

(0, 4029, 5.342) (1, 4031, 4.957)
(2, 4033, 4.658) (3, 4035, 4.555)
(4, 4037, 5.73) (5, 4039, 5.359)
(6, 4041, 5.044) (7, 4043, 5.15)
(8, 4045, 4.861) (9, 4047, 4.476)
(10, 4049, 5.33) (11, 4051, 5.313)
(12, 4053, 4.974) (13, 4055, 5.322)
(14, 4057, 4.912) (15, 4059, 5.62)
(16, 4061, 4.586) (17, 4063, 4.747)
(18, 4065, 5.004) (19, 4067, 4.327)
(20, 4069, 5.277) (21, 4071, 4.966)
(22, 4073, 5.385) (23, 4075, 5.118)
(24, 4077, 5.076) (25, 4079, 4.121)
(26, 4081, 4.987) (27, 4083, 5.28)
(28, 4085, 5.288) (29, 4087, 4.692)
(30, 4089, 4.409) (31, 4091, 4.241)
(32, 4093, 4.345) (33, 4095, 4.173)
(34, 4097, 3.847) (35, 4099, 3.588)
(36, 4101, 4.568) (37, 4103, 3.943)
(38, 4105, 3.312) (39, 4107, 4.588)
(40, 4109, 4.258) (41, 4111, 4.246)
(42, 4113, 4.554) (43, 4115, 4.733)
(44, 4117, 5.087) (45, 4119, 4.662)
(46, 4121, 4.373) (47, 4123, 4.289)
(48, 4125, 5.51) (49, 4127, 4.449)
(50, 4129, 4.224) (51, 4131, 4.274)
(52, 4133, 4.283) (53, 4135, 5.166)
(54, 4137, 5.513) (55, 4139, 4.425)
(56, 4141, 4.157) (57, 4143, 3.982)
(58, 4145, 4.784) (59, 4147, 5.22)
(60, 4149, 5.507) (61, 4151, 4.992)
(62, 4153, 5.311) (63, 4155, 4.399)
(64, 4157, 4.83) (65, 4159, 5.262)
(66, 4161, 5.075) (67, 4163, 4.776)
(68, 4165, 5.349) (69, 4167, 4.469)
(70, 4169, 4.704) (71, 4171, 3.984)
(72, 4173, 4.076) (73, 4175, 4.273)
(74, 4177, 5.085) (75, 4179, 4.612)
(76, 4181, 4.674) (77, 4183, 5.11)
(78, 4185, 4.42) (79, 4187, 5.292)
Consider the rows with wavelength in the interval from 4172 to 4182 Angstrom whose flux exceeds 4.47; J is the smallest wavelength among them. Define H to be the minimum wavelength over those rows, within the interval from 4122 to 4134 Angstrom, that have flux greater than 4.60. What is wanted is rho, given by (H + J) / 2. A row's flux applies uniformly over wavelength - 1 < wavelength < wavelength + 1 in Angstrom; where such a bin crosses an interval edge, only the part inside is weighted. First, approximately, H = 4125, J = 4177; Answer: 4151 Angstrom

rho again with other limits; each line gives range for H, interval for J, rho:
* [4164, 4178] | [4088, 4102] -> 4133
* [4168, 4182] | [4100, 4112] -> 4135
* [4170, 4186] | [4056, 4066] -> 4117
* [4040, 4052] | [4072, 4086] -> 4057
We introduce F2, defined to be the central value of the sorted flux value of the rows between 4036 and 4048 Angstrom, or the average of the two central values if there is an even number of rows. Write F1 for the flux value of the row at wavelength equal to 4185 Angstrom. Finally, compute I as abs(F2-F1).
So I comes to 0.7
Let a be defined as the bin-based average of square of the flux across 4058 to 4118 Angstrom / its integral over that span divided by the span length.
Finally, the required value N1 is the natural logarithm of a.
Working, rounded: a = 21.6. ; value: 3.07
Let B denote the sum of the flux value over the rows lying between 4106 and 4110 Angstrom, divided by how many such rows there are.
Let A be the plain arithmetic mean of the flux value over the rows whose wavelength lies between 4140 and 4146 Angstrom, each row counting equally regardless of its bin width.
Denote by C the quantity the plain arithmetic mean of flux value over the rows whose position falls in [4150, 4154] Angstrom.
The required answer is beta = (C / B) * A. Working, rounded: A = 4.31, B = 4.4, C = 5.15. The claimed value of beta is 5.0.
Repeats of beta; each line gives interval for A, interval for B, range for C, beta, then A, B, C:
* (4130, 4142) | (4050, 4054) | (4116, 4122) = 4.2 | 4.64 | 5.1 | 4.71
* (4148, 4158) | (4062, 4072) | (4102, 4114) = 4.3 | 5.01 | 4.9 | 4.15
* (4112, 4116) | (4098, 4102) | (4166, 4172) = 5.0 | 4.64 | 4.1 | 4.39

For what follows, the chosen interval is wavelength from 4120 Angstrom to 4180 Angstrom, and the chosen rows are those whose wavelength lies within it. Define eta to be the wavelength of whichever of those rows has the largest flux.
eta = 4137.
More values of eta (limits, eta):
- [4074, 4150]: 4137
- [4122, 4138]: 4137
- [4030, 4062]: 4037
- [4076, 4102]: 4085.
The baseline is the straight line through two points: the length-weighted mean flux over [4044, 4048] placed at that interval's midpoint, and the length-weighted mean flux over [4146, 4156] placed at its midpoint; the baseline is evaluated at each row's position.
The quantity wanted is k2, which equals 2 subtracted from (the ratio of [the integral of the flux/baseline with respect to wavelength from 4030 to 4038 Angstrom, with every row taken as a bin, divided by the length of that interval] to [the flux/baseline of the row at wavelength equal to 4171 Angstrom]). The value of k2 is -0.60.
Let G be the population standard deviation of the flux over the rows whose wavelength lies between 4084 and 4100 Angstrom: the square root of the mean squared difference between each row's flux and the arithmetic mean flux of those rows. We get 0.484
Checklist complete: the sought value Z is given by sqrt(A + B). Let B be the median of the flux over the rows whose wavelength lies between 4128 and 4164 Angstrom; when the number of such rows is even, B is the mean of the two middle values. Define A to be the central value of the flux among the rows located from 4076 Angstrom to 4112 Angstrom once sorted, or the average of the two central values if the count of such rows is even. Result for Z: 3.02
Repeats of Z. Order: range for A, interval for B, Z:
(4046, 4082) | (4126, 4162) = 3.13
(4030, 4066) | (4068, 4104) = 3.10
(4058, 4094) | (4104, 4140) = 3.07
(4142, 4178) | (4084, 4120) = 3.03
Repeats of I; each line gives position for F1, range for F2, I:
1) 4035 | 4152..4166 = 0.5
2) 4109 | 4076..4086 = 0.8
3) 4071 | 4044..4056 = 0.2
